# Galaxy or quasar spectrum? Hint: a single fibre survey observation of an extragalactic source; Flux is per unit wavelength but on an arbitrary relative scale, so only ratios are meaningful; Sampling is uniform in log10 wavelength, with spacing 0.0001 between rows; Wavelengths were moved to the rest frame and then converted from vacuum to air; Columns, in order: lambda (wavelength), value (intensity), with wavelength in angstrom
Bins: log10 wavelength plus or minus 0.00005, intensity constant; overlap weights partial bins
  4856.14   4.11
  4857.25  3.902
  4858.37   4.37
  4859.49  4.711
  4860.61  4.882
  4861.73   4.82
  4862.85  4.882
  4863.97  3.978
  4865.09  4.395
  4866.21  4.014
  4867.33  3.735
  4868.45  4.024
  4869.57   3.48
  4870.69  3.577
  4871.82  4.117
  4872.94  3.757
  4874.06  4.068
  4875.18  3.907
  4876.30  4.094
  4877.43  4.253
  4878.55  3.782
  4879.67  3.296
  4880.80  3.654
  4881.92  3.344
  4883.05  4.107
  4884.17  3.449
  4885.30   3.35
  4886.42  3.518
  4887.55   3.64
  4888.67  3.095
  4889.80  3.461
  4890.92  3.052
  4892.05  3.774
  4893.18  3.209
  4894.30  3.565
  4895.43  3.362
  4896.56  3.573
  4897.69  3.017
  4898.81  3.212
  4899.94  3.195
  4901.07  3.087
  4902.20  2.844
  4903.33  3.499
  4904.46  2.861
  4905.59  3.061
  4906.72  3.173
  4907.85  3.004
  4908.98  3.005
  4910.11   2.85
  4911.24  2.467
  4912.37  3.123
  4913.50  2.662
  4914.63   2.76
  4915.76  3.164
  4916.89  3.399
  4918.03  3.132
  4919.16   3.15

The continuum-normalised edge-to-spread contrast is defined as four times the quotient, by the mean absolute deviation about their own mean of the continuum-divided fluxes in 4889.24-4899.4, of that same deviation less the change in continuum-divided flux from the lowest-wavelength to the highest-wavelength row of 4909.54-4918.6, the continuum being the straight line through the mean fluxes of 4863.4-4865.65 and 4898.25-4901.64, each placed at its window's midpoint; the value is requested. -9.3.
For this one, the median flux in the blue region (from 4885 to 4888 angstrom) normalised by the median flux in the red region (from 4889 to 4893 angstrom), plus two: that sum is 3.02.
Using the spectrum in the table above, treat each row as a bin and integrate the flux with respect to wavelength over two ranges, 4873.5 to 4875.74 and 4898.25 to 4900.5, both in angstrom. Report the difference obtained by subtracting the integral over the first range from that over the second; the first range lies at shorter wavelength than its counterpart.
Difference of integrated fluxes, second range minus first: -1.7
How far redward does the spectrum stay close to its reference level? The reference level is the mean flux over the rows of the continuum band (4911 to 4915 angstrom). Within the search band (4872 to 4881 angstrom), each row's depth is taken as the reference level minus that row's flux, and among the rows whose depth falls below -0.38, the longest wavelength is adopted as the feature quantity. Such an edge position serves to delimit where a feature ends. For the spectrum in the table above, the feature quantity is 4880.80 angstrom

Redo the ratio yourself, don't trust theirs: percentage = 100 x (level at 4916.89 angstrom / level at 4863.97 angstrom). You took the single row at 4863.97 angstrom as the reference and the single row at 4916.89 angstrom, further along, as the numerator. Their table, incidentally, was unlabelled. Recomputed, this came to 85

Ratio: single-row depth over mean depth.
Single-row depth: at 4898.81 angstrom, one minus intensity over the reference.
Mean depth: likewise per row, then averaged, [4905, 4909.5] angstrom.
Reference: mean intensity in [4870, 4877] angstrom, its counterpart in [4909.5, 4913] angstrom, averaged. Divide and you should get 0.5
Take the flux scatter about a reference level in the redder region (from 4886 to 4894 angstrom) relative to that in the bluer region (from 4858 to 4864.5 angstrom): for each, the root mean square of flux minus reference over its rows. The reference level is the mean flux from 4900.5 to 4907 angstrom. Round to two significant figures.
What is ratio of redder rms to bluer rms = 0.26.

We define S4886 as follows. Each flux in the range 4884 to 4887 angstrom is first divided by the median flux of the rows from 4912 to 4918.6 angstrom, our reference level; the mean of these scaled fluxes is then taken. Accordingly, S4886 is 1.10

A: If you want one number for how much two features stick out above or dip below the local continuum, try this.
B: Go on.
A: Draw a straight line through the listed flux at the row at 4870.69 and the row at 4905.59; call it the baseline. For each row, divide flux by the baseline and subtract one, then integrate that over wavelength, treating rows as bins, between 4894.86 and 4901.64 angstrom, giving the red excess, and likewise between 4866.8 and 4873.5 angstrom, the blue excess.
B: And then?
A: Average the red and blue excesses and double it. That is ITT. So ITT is 0.5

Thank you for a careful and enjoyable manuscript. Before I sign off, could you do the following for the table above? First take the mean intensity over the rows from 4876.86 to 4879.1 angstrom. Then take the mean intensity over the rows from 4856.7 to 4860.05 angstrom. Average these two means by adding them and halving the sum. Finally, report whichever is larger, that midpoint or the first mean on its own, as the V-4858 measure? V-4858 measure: 4.17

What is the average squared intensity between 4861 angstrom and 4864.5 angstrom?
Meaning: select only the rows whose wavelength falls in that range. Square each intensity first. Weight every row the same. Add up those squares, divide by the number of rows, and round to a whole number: 21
